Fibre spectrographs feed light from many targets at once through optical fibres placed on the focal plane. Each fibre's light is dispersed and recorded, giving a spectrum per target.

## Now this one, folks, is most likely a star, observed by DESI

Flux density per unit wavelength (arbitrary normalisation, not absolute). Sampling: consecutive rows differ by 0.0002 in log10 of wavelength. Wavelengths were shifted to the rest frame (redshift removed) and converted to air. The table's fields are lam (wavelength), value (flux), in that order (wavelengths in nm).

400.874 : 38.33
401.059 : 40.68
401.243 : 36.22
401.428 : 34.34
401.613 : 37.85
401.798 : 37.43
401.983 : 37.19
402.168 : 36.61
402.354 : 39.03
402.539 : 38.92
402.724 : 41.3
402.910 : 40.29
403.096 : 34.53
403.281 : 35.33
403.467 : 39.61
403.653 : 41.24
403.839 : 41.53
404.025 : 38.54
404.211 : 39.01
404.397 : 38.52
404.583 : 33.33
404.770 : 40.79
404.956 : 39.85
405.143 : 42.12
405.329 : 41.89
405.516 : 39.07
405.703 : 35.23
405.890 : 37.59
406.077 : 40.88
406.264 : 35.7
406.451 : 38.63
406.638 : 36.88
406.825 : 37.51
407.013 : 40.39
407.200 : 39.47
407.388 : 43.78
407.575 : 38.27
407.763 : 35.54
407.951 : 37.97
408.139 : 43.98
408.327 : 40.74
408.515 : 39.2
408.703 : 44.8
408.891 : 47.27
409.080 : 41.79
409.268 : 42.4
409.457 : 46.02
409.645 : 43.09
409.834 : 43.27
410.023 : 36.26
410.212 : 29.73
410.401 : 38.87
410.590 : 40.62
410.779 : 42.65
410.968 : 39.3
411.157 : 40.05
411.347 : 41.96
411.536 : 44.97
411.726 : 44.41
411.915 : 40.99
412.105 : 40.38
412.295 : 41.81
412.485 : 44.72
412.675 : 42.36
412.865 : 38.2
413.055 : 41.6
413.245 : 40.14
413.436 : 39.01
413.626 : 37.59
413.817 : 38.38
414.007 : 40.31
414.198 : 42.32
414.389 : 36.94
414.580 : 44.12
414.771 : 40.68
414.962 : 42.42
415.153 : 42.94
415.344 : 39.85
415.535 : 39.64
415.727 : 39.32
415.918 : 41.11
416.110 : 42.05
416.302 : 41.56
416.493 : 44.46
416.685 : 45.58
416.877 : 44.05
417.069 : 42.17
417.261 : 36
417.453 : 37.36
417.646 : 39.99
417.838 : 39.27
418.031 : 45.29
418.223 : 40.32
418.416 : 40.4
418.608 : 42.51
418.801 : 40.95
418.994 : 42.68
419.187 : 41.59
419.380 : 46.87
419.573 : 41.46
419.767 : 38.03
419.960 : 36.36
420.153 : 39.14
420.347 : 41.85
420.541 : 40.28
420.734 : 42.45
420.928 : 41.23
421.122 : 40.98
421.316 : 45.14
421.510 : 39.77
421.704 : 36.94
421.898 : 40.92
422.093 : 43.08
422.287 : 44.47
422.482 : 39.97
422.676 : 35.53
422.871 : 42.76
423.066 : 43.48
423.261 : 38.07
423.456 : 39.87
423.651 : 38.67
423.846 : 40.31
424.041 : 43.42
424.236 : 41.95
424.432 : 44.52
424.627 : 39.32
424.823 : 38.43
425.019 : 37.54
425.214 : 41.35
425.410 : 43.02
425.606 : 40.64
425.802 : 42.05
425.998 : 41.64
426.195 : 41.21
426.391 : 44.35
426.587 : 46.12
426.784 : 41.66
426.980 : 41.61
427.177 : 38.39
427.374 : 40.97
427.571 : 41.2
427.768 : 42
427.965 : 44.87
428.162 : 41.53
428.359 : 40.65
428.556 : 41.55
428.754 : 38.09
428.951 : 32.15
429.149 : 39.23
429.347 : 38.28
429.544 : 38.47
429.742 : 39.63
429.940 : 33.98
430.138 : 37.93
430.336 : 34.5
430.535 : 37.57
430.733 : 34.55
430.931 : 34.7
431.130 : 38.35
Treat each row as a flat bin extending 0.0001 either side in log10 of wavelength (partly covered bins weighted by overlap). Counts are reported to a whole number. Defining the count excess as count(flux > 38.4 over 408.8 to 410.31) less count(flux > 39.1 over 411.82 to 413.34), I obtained -1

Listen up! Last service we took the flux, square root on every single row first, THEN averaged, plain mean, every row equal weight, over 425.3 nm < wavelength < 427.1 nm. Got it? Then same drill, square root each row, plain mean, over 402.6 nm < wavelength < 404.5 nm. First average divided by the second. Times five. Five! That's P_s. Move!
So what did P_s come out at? 5.22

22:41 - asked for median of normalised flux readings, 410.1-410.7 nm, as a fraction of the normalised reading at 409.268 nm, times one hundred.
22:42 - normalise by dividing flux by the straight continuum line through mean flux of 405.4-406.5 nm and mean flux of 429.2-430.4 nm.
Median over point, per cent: 92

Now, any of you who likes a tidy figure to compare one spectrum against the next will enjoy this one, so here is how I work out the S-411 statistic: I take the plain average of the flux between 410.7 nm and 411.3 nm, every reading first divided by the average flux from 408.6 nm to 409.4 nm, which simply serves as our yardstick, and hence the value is 0.923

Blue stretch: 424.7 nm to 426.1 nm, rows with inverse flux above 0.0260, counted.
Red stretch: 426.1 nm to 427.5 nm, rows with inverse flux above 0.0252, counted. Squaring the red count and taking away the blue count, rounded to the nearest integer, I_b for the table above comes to -1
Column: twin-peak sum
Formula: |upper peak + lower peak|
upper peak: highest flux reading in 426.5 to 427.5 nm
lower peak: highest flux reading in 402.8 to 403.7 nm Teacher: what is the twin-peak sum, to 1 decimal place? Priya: 87.4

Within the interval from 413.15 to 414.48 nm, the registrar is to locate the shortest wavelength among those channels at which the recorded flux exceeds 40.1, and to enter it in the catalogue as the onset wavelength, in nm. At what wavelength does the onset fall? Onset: 413.245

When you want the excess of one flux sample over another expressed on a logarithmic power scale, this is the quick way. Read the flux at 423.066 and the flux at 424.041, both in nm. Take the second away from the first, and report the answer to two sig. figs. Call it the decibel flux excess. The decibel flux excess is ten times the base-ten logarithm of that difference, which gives -12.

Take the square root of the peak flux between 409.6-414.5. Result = 6.71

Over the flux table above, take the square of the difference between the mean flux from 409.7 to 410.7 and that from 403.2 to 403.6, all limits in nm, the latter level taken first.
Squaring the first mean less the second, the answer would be 0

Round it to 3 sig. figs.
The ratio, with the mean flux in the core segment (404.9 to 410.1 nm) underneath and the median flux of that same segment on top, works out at 0.994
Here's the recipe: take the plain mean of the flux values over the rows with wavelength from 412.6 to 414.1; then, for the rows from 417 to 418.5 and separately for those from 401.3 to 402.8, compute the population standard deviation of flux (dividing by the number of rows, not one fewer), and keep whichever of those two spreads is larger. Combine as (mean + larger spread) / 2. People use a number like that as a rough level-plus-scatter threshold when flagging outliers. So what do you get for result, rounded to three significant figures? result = 21.2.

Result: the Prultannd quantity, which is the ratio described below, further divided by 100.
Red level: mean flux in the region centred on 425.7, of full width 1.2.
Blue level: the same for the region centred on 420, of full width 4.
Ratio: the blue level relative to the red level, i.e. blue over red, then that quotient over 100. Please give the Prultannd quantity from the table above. 0.0099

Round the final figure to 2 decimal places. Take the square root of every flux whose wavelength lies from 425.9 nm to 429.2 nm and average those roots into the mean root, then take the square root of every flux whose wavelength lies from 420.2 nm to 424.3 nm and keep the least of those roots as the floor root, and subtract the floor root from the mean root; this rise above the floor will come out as 0.44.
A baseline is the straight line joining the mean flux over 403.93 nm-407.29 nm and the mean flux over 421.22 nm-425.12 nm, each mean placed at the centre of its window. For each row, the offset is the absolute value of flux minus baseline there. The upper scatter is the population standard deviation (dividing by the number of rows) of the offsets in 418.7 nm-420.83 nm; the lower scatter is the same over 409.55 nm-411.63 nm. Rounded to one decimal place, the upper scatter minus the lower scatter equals -0.9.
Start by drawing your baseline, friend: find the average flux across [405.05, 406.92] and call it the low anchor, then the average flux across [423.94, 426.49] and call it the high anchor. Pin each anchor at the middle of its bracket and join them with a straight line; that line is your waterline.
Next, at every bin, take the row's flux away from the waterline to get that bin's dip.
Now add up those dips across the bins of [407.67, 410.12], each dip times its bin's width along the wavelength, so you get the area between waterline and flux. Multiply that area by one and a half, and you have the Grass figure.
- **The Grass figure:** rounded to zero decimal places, -10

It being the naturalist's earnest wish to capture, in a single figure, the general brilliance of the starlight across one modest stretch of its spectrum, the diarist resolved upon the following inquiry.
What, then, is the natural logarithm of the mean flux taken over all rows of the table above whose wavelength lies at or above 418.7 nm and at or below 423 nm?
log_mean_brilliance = 3.71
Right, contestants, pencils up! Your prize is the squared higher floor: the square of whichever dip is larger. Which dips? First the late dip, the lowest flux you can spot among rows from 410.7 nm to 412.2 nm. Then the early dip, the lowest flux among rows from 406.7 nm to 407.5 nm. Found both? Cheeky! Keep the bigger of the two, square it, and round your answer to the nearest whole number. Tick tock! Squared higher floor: 1544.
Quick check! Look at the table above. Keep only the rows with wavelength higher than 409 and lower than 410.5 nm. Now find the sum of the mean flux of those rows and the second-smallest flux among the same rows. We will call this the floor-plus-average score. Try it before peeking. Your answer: 76.4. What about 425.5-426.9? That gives 83.7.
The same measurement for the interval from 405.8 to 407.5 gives 75.9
